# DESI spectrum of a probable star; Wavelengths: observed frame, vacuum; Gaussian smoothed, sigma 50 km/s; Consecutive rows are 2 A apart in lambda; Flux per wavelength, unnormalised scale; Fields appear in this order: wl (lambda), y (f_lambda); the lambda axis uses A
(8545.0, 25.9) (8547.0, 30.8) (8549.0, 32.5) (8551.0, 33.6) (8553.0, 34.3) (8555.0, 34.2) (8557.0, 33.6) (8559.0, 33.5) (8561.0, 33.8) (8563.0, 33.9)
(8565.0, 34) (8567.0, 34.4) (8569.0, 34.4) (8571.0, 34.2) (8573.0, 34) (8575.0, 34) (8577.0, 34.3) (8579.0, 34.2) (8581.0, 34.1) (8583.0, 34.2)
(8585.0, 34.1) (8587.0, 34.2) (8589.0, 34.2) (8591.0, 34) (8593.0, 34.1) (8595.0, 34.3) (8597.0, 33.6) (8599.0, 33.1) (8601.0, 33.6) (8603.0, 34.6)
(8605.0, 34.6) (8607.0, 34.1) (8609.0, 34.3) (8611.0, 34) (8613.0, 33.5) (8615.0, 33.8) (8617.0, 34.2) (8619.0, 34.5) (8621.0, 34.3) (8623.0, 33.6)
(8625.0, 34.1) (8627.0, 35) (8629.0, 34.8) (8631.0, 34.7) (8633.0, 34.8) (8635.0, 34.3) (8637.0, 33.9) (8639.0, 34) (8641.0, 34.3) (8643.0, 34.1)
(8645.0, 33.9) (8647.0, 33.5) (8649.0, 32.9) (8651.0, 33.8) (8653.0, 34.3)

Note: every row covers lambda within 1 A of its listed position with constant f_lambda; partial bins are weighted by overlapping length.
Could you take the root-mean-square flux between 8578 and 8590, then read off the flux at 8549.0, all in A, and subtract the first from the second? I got -1.7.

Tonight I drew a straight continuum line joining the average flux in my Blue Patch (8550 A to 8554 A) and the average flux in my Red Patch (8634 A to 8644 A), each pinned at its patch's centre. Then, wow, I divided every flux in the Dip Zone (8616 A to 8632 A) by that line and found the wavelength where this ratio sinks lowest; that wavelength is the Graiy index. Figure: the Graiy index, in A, 8623.0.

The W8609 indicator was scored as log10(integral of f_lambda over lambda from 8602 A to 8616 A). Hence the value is 2.68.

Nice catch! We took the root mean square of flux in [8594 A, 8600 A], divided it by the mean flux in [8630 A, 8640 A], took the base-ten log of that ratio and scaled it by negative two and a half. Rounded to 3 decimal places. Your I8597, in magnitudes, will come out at 0.021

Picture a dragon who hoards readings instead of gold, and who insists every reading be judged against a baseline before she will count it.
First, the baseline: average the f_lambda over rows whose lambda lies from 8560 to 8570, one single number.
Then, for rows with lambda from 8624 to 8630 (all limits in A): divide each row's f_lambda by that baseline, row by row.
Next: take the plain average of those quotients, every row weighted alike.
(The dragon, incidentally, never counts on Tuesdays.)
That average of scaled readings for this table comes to 1.02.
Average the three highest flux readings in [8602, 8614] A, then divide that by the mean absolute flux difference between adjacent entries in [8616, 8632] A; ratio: 83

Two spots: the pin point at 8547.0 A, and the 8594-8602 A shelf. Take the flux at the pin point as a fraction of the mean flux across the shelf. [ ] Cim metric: 0.915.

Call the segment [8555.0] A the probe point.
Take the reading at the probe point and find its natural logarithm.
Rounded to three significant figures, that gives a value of 3.53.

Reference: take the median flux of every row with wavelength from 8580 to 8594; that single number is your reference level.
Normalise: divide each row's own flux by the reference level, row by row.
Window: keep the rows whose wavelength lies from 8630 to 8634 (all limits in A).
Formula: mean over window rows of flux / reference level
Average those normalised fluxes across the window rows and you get 1.02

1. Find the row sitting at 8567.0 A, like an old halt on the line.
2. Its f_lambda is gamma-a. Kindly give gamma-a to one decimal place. 34.4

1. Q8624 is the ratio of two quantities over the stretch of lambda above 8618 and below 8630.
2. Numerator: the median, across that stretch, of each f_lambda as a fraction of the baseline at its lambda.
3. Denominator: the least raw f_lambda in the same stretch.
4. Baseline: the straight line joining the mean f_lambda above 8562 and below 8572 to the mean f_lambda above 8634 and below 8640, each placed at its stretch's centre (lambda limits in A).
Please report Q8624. 0.0300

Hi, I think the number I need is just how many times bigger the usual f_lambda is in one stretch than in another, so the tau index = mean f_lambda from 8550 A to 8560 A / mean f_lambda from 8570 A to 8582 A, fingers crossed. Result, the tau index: 0.99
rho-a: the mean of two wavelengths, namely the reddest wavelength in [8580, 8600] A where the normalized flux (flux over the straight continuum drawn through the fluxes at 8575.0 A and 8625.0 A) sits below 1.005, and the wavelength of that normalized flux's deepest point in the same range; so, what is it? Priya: 8599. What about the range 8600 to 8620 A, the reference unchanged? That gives 8615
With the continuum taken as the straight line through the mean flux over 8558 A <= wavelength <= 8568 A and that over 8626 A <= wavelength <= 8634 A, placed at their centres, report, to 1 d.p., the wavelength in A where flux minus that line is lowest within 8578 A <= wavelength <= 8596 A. 8591.0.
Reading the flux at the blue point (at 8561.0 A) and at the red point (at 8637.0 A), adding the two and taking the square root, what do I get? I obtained 8.23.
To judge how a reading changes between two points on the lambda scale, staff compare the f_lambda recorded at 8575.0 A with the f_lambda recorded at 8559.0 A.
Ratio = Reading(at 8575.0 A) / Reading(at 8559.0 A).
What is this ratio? 1.01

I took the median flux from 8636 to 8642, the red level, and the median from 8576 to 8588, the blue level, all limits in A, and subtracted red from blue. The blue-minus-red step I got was 0.2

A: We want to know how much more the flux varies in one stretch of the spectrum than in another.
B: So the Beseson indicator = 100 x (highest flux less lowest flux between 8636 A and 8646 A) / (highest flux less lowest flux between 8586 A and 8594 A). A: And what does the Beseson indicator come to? 200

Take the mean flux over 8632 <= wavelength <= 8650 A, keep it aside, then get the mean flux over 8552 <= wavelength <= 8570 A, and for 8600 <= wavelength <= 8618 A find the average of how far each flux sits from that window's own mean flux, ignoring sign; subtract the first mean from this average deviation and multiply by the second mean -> -1145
